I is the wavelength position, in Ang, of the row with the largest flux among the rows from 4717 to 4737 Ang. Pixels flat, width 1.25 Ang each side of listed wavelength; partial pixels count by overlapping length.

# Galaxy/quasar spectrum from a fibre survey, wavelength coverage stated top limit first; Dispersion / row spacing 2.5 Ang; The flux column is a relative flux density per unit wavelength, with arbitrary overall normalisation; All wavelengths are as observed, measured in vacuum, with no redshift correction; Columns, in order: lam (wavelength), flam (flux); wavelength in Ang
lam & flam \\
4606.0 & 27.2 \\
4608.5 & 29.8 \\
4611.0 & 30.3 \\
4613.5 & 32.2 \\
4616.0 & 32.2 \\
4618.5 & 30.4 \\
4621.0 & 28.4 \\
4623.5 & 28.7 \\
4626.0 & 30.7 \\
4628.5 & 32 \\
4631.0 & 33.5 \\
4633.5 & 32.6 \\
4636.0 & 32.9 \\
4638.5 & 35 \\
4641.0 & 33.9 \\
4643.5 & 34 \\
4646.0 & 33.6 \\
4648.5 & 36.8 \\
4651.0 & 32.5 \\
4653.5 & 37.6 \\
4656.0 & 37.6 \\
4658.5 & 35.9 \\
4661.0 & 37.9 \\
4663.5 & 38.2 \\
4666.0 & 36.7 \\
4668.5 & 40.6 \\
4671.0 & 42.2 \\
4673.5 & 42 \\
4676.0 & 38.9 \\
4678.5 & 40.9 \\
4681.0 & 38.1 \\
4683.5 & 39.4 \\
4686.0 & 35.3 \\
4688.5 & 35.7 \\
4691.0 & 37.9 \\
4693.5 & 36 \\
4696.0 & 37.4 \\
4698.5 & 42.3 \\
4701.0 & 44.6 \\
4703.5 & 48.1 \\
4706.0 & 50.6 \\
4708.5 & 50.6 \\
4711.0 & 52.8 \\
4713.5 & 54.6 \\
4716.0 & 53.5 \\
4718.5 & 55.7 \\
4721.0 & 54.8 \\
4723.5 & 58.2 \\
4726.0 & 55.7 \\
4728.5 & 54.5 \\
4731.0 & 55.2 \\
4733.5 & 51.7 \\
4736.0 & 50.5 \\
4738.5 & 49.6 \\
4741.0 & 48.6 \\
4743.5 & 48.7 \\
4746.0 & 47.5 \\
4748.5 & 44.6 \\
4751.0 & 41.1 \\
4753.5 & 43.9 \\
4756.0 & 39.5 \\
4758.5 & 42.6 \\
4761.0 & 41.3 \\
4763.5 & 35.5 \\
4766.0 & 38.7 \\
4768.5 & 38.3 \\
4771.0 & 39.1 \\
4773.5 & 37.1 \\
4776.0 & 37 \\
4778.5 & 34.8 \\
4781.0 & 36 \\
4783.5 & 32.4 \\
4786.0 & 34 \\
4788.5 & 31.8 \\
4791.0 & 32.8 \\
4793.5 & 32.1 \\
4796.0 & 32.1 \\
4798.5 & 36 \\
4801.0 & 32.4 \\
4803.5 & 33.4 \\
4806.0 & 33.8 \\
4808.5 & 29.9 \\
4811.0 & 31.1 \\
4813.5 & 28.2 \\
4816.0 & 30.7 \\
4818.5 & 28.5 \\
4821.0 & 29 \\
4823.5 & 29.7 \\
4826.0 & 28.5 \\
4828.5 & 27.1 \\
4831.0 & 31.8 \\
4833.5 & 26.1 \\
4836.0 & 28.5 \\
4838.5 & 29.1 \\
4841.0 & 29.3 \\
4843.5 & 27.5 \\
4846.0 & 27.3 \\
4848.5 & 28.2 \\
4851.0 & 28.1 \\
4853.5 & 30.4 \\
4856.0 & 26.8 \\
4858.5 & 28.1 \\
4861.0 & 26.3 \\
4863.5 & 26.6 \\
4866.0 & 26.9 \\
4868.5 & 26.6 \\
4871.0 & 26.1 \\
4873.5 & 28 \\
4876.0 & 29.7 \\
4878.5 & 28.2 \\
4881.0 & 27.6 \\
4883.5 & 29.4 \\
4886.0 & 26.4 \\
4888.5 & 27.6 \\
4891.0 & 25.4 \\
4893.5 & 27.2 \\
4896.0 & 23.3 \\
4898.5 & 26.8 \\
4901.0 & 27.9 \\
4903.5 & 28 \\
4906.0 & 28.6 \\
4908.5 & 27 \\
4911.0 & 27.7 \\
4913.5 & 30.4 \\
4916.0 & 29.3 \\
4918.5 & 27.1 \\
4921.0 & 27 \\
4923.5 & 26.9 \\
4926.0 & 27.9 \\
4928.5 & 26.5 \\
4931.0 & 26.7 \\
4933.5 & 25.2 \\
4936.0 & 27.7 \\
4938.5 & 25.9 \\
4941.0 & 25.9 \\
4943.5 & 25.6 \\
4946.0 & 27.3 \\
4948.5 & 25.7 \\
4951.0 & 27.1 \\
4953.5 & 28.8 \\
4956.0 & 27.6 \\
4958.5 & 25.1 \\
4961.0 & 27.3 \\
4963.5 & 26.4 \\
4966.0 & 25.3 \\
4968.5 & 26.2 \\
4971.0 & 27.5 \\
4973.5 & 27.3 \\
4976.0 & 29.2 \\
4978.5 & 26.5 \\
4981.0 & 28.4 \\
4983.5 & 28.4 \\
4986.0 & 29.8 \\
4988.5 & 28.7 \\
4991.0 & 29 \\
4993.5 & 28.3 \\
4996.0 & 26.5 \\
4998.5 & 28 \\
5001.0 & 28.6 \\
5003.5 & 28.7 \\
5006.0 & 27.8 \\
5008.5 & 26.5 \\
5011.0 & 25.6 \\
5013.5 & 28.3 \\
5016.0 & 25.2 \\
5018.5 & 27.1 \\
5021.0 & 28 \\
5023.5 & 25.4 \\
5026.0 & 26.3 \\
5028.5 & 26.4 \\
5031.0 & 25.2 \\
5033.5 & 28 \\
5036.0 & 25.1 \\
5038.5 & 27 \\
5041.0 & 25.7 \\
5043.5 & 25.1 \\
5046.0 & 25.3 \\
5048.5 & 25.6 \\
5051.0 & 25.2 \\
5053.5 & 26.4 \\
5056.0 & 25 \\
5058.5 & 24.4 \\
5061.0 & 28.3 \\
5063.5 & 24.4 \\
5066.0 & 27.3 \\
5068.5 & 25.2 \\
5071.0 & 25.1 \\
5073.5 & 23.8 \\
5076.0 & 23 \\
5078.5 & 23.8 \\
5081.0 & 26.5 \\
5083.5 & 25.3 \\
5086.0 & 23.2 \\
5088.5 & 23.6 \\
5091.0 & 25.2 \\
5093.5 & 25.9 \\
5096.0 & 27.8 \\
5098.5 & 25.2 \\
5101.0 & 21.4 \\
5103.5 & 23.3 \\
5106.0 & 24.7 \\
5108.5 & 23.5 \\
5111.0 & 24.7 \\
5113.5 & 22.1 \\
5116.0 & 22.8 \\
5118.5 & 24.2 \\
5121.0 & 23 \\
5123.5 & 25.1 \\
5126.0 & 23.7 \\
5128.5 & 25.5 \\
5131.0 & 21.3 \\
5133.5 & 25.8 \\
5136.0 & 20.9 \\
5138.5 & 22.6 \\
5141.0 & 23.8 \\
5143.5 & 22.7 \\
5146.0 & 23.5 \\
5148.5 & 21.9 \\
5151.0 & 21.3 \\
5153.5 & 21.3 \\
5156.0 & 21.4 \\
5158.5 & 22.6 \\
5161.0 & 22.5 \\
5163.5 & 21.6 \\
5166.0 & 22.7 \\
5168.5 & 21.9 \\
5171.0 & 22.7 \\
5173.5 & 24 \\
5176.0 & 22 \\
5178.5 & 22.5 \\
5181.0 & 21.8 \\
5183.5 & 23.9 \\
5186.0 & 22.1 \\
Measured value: 4723.5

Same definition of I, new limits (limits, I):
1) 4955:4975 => 4956.0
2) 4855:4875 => 4858.5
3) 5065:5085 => 5066.0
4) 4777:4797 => 4781.0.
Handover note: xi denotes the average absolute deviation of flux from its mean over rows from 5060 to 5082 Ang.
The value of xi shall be 1.4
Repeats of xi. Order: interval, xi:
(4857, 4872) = 0.5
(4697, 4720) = 3.5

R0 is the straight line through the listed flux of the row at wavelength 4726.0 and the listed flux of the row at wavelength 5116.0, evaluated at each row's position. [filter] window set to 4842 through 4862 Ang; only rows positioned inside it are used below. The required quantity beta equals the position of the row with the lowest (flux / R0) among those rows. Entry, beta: 4861.0 Ang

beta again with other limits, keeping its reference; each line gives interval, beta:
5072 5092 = 5076.0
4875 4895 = 4891.0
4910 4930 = 4928.5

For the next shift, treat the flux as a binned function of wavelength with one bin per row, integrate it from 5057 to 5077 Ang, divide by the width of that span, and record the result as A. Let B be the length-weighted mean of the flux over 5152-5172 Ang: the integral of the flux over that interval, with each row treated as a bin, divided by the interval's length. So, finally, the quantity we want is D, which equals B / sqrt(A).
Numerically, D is 4.40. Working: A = 25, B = 22.1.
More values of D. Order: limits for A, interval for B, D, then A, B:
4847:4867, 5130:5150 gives 4.34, 28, 22.8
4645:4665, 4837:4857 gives 4.71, 36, 28.4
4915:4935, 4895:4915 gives 5.29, 27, 27.5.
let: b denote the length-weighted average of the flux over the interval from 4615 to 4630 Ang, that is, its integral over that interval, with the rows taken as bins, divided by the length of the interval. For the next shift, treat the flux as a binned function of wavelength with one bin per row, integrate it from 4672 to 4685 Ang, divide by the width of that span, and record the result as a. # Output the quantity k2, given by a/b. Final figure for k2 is 1.31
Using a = 40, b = 30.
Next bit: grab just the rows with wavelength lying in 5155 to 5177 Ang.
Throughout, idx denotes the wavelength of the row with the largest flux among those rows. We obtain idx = 5173.5 Ang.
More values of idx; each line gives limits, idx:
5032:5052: 5033.5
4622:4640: 4638.5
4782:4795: 4786.0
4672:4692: 4673.5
